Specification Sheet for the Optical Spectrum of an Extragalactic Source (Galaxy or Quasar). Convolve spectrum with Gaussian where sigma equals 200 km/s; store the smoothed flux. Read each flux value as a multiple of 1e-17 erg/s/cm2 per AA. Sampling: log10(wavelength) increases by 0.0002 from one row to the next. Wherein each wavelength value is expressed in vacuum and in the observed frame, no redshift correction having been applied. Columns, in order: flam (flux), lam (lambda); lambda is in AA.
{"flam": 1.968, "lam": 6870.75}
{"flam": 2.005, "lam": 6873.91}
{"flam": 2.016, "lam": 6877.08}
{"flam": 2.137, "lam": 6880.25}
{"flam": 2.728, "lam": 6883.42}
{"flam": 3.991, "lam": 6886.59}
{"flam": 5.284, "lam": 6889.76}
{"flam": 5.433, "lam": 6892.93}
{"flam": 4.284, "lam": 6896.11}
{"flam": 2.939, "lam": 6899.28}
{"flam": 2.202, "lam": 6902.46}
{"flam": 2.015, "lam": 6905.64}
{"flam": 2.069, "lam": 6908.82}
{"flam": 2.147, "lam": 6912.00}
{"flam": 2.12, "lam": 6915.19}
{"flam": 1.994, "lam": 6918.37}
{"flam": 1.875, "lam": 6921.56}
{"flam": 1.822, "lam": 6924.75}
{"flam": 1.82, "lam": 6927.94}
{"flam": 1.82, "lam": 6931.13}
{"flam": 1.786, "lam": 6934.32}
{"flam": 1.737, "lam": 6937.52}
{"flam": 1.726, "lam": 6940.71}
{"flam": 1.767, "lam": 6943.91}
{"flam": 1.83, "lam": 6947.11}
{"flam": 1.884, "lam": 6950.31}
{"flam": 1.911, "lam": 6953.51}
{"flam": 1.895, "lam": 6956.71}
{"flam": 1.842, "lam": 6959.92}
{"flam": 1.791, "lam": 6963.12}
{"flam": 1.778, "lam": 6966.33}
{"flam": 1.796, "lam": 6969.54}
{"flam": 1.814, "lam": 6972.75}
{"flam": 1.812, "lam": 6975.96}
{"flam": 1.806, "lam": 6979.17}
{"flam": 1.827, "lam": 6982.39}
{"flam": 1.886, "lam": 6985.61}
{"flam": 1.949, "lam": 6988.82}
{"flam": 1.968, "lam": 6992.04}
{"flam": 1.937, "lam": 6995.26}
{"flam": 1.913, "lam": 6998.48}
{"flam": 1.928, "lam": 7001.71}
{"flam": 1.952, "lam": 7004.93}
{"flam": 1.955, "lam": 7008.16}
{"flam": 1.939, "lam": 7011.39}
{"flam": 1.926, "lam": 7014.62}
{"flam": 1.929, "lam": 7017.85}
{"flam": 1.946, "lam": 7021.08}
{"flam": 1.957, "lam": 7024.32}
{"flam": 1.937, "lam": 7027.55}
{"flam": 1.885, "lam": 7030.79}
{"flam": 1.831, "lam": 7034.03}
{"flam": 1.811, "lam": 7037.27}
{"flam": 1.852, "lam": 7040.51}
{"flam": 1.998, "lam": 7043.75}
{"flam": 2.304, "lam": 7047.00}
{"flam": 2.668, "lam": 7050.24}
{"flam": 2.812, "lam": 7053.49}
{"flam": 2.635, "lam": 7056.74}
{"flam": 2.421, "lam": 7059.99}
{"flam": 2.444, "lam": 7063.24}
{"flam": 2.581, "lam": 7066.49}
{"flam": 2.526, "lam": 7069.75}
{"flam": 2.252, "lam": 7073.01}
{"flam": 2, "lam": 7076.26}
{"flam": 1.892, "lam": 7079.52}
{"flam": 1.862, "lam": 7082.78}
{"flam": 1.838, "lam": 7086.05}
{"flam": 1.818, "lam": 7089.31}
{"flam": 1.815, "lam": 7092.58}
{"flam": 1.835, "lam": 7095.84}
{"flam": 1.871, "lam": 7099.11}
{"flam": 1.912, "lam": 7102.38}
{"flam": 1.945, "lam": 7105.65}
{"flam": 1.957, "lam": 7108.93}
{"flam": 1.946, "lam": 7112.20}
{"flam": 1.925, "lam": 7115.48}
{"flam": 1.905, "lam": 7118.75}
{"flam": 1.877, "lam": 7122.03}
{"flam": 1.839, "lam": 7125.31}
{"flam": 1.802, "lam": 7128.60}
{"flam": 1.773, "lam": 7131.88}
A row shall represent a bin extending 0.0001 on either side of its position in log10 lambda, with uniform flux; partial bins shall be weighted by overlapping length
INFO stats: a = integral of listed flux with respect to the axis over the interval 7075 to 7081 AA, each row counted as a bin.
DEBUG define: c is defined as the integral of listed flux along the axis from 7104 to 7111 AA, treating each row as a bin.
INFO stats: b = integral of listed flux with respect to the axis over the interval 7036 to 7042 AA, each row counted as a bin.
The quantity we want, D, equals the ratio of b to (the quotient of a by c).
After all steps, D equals 12.9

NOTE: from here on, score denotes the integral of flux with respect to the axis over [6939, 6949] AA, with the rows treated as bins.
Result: 17.8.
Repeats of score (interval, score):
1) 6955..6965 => 18.4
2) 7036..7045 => 17.0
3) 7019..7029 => 19.5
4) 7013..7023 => 19.3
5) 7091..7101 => 18.4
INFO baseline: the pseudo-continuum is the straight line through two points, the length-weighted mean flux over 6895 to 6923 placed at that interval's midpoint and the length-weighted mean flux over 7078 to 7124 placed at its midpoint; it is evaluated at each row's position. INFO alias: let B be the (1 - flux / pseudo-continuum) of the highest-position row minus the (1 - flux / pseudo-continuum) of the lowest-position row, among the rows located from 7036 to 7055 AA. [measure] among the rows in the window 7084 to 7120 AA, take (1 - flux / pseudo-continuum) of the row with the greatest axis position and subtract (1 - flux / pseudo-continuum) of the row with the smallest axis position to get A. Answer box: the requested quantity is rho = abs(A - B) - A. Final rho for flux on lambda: 0.52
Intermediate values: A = -0.08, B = -0.517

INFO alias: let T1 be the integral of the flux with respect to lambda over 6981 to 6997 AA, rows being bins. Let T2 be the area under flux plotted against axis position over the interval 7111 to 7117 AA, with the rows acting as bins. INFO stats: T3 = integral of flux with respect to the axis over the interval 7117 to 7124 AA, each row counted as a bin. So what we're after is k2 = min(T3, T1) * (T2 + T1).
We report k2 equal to 559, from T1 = 31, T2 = 12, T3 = 13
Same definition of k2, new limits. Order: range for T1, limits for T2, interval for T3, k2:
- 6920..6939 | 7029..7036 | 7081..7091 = 871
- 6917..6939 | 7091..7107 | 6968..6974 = 762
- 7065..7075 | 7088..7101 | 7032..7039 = 616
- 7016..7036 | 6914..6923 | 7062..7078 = 2118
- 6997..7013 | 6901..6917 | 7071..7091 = 2006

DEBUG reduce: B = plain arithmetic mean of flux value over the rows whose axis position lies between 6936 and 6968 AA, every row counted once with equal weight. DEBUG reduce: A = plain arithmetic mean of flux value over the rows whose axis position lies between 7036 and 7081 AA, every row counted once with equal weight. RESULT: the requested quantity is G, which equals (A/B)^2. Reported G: 1.6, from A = 2.30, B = 1.82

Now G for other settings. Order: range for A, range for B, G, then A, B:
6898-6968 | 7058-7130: 0.9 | 1.94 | 2.01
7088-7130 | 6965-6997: 1.0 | 1.88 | 1.86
